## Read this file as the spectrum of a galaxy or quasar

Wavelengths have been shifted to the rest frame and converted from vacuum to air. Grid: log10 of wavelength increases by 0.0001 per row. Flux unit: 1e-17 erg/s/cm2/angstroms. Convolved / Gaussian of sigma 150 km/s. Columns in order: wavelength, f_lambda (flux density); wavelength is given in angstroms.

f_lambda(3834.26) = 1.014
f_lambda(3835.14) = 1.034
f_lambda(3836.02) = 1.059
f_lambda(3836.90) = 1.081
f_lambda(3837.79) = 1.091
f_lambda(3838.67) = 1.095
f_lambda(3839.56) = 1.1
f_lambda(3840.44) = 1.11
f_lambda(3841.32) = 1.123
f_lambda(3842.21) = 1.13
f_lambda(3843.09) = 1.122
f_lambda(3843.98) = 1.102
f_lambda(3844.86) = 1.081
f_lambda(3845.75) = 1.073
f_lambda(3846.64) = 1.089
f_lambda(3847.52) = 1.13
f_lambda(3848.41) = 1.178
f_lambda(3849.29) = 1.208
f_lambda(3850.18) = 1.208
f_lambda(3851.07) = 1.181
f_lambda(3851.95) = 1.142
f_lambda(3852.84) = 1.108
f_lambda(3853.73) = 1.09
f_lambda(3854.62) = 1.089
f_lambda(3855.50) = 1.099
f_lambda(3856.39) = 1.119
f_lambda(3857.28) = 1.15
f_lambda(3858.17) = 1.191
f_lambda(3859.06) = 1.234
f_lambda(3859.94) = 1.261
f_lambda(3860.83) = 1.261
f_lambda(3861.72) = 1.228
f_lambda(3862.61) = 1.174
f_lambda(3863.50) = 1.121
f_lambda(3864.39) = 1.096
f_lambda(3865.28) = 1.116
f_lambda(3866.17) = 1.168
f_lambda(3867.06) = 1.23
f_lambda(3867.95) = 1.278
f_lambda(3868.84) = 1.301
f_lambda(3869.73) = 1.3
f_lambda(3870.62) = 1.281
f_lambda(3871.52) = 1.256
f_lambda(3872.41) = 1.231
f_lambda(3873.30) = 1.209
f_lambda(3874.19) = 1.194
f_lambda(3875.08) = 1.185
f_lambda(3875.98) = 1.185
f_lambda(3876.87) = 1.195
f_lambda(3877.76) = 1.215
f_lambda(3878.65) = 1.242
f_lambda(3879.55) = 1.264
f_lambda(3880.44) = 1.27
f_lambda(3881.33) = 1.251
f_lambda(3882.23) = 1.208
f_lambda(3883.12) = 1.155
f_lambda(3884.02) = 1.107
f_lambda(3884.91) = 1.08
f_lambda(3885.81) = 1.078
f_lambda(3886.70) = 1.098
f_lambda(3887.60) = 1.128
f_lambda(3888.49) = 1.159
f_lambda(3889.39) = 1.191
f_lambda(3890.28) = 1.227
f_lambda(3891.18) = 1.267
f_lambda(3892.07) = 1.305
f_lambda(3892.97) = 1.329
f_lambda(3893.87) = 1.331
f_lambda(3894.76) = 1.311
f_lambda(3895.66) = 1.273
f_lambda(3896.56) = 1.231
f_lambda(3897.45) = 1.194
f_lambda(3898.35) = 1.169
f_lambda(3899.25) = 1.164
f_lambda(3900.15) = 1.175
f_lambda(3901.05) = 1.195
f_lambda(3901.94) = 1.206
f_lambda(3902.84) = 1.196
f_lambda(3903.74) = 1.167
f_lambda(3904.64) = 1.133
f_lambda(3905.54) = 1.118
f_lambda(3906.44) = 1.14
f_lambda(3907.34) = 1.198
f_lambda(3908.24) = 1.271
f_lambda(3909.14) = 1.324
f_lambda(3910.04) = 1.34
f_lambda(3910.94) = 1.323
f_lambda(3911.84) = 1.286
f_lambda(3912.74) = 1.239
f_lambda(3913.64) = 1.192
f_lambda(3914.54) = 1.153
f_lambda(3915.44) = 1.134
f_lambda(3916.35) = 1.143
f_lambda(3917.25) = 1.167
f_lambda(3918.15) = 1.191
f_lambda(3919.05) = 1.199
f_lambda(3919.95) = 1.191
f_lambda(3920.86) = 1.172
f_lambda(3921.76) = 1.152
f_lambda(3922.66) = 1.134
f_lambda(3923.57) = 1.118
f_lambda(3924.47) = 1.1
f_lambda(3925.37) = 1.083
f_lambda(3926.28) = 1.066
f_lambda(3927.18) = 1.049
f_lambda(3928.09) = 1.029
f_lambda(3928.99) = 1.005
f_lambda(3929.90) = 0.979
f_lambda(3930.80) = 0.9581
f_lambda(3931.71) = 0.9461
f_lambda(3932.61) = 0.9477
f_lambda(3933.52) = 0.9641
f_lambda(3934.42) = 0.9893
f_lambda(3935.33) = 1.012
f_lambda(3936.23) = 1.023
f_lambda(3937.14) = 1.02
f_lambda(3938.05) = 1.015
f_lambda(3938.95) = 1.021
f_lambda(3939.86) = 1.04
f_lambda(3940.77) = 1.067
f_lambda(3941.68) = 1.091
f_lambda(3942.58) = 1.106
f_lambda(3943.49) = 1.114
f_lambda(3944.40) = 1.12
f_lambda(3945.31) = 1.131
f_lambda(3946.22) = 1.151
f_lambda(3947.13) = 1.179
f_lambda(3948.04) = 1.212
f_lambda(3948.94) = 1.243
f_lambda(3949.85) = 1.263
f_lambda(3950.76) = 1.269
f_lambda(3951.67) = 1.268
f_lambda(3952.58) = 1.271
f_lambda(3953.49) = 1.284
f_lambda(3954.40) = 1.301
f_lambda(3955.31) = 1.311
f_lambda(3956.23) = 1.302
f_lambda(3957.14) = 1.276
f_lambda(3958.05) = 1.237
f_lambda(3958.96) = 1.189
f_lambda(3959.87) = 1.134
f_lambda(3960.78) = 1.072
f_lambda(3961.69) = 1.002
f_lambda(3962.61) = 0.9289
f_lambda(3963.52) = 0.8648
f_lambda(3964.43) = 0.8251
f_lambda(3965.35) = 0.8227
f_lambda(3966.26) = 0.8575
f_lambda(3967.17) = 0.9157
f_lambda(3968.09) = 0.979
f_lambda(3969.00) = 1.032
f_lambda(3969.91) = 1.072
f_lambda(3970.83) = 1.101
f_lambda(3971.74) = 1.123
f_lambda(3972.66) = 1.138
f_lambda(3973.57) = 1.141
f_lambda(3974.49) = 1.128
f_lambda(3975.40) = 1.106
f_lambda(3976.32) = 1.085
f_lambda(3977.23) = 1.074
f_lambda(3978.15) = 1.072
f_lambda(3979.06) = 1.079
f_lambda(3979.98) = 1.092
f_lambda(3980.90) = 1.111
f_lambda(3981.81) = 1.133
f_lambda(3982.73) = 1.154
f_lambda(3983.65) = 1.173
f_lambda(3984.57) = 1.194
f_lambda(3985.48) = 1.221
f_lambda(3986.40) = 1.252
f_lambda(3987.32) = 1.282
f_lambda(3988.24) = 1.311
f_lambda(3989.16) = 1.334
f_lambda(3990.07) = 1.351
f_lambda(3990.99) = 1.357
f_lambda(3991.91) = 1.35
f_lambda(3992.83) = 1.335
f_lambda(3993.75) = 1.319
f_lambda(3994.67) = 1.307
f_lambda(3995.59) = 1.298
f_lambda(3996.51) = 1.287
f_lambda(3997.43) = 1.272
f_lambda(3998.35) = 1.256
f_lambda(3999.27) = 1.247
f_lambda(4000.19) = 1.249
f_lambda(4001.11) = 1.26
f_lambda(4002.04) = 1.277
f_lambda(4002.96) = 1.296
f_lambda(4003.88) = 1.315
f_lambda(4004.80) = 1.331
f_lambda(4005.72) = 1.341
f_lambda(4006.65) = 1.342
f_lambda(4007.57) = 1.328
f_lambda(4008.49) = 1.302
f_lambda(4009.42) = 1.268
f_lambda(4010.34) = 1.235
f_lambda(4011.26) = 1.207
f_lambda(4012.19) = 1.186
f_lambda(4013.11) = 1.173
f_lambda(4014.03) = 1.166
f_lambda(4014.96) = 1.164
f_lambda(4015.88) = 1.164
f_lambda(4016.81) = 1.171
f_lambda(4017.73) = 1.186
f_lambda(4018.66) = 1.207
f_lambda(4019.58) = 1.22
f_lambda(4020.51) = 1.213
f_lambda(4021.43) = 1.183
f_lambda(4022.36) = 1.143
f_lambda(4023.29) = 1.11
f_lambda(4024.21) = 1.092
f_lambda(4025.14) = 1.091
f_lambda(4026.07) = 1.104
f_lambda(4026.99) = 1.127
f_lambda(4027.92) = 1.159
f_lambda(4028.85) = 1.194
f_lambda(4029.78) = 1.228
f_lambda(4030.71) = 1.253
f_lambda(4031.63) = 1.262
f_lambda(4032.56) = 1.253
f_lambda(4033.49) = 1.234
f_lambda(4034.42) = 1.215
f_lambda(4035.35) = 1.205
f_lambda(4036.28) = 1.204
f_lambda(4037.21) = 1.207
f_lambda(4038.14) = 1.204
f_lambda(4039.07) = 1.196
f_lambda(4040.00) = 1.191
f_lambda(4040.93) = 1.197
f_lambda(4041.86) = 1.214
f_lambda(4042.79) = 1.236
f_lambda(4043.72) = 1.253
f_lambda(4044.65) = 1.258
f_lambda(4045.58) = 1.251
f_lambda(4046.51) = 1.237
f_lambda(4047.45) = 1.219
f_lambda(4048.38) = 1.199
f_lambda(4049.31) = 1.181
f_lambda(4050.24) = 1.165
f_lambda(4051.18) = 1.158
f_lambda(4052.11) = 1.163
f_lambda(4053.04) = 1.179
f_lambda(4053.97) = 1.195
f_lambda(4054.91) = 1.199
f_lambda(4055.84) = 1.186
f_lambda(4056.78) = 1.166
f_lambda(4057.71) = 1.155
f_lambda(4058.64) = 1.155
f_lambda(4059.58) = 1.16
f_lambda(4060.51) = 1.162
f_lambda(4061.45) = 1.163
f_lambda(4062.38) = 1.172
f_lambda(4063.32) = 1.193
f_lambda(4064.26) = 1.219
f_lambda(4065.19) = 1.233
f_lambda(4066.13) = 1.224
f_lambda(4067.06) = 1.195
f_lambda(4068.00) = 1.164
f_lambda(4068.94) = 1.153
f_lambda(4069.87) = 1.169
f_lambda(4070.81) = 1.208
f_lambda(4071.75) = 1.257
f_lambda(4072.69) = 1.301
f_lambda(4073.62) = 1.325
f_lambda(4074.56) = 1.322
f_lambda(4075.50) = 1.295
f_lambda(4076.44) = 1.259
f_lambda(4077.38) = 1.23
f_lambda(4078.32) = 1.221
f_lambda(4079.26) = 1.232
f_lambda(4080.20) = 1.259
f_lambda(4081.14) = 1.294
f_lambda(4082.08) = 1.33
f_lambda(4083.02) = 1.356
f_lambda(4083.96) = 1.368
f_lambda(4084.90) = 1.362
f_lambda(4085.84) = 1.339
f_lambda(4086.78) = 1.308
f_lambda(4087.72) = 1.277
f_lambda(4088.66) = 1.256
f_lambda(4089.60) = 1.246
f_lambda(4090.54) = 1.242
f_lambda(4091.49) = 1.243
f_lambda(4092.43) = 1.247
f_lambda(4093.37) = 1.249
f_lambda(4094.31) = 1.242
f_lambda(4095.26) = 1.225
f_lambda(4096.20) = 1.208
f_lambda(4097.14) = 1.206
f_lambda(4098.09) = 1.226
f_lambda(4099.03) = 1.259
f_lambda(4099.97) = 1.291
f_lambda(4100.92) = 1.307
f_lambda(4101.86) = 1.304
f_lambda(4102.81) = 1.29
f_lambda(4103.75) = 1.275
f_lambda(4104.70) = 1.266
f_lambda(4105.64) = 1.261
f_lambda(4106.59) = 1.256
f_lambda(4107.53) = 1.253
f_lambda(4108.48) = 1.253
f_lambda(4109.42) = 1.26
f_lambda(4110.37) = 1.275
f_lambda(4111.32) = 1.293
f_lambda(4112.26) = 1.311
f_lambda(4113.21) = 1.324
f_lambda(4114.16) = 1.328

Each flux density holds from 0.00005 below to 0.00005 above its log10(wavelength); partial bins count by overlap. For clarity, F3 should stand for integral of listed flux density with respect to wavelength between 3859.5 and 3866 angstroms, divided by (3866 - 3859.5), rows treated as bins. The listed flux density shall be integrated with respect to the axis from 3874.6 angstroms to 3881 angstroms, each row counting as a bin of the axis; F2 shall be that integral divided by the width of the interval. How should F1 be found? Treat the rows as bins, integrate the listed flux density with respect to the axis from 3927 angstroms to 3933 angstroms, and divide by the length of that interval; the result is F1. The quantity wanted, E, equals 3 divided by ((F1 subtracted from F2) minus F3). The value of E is -3.19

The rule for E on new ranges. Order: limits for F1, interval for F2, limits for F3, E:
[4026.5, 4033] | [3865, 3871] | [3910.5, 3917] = -2.55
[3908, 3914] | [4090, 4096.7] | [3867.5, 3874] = -2.29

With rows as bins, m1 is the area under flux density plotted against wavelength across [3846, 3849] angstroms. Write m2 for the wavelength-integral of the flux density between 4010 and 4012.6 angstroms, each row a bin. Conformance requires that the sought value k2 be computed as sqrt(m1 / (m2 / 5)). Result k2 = 2.3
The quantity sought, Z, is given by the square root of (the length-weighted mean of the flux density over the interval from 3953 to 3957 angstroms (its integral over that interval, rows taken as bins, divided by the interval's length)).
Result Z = 1.14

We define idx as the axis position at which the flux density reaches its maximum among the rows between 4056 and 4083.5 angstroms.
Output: 4083.02 angstroms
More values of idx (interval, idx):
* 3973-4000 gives 3990.99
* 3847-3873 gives 3868.84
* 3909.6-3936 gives 3910.04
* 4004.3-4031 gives 4006.65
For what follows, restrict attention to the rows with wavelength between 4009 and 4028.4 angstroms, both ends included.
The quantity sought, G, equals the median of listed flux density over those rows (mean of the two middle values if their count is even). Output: 1.17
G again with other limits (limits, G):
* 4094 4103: 1.25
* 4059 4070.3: 1.17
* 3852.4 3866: 1.12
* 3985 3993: 1.33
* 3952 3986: 1.11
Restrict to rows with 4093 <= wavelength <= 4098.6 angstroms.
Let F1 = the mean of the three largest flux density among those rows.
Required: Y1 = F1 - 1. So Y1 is 0.24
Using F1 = 1.24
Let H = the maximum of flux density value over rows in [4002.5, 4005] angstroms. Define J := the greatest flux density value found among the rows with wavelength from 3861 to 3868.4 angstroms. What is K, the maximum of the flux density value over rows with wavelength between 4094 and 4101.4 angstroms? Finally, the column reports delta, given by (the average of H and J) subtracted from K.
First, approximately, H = 1.331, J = 1.278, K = 1.307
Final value 0.00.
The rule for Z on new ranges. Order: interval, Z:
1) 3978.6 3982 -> 1.05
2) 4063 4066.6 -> 1.10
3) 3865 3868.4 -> 1.10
